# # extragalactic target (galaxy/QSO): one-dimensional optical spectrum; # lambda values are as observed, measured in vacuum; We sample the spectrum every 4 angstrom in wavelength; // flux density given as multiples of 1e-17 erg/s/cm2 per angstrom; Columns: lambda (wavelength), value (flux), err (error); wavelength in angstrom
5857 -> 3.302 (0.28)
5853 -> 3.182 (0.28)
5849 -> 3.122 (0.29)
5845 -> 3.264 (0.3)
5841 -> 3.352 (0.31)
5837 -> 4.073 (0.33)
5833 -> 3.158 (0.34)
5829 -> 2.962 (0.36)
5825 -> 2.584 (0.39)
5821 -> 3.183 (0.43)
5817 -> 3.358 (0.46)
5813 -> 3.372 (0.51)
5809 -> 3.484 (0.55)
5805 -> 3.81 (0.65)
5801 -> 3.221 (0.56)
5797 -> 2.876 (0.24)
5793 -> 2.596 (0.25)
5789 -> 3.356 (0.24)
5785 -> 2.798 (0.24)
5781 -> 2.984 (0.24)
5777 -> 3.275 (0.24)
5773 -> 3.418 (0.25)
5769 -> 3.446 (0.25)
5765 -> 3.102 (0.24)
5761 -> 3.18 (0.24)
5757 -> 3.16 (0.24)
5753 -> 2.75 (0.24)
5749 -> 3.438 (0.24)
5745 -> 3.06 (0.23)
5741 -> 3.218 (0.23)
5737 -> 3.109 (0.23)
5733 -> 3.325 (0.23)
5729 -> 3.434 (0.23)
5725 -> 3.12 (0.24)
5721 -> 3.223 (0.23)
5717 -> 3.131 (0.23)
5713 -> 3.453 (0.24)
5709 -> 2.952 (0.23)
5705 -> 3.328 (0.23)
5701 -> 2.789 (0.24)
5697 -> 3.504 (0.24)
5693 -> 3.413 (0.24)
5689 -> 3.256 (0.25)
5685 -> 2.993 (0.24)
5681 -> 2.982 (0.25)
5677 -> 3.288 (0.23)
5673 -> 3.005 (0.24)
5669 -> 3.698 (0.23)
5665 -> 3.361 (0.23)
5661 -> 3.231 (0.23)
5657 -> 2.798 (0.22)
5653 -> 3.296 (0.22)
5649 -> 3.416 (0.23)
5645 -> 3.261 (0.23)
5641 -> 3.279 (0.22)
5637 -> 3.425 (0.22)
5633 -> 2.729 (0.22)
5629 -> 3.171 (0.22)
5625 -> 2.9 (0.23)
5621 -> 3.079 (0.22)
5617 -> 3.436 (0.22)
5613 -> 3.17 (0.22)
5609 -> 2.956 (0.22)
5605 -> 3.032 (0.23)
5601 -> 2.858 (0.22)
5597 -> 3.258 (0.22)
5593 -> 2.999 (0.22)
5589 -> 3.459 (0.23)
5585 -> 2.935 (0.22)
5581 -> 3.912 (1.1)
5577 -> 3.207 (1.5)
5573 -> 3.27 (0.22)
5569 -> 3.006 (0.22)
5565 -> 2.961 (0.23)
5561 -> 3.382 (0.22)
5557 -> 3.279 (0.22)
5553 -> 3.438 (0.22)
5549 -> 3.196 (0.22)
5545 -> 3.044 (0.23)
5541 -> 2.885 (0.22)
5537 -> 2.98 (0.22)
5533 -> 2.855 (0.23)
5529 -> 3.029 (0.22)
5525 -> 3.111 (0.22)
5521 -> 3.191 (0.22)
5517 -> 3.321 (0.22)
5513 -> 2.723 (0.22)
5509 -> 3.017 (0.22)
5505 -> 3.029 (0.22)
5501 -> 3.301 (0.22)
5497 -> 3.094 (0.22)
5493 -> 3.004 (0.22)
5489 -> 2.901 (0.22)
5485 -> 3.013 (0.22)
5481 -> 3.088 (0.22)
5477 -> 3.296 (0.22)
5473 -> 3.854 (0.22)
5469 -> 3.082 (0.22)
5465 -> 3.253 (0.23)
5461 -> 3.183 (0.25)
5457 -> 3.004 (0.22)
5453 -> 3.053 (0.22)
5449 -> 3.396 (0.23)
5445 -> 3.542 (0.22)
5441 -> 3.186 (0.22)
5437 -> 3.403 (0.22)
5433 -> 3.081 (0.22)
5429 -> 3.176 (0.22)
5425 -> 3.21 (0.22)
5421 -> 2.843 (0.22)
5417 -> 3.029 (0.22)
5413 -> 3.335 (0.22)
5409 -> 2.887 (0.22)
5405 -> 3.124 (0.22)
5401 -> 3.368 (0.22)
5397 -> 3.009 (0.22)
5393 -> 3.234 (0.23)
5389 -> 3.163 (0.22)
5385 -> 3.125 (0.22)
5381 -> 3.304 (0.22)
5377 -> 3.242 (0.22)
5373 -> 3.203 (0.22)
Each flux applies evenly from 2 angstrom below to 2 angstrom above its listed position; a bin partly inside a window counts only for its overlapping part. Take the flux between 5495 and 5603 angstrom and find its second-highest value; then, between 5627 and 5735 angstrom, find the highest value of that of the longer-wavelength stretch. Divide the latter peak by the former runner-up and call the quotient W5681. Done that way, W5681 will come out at 1.07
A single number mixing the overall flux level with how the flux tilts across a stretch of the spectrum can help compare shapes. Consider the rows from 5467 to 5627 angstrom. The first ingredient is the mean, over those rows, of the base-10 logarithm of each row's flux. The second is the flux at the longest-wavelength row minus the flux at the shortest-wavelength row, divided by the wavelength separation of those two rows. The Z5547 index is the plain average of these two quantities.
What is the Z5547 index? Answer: 0.247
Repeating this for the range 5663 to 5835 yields 0.251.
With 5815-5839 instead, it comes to 0.270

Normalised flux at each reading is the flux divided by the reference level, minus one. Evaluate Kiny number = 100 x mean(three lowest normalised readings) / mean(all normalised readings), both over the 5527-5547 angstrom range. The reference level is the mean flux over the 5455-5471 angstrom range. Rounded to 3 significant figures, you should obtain 130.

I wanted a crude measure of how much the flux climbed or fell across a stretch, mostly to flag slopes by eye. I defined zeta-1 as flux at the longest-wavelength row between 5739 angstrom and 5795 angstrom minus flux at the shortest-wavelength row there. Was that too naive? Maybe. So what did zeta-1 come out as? -0.62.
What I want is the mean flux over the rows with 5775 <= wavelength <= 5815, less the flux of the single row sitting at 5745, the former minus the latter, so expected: 0.12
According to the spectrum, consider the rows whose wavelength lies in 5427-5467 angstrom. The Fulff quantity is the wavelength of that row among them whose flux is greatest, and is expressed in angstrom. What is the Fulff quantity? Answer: 5445 angstrom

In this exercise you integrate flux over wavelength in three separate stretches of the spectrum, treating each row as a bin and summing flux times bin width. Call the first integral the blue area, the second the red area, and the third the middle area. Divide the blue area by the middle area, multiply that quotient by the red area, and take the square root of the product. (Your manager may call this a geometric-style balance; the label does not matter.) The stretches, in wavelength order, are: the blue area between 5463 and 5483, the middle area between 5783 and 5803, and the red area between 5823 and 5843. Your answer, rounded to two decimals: 8.49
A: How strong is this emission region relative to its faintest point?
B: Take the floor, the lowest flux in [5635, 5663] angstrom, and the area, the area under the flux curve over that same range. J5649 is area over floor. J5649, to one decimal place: 32.5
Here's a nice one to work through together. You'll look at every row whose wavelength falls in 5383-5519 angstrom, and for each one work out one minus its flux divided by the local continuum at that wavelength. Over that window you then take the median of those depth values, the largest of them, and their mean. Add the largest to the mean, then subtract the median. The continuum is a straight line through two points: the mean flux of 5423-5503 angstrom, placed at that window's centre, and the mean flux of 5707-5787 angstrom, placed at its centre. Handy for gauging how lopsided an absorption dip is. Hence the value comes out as 0.14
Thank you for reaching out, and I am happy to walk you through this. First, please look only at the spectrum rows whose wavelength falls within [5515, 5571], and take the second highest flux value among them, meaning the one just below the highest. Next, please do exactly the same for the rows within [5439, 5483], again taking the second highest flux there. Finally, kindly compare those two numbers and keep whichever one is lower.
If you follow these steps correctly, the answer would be 3.382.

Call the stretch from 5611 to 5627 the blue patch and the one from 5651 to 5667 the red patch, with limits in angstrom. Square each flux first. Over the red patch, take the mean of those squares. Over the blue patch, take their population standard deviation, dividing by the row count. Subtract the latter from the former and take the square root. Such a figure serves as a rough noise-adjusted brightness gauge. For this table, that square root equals 2.98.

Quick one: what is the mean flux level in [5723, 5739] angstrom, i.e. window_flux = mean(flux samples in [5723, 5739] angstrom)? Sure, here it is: 3.25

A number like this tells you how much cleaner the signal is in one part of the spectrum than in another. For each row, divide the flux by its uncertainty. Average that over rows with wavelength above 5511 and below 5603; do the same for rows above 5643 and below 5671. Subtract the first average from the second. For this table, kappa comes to 1.5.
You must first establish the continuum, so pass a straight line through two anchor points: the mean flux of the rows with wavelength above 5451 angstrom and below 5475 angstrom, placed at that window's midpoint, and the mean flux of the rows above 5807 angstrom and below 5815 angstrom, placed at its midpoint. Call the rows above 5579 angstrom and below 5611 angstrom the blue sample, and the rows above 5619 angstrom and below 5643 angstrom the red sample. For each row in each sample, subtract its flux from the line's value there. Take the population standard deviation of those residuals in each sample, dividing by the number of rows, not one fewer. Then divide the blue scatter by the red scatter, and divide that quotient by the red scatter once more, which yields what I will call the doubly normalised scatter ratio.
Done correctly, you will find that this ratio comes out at 6.4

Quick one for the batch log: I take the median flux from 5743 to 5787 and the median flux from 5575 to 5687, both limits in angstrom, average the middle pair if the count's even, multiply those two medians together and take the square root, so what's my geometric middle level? 3.174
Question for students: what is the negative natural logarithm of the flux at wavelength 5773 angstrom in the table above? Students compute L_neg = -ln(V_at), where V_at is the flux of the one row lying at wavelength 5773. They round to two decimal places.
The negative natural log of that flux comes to -1.23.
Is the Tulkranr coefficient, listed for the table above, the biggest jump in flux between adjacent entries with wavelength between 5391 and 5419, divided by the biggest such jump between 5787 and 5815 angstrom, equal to 0.59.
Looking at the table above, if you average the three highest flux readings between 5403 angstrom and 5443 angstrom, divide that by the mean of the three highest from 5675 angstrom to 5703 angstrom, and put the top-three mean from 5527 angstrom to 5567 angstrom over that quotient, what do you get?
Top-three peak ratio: 3.5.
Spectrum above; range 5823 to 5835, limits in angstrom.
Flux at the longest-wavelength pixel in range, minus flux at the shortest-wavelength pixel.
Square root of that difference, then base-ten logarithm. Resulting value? -0.12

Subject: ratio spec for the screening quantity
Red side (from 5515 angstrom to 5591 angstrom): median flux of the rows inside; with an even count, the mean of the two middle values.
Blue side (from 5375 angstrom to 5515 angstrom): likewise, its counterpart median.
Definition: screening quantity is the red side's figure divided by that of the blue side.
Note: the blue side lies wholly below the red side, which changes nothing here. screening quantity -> 1.02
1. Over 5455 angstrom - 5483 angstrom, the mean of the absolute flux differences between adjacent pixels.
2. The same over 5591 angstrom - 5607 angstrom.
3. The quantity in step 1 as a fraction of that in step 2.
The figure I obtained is 1.18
